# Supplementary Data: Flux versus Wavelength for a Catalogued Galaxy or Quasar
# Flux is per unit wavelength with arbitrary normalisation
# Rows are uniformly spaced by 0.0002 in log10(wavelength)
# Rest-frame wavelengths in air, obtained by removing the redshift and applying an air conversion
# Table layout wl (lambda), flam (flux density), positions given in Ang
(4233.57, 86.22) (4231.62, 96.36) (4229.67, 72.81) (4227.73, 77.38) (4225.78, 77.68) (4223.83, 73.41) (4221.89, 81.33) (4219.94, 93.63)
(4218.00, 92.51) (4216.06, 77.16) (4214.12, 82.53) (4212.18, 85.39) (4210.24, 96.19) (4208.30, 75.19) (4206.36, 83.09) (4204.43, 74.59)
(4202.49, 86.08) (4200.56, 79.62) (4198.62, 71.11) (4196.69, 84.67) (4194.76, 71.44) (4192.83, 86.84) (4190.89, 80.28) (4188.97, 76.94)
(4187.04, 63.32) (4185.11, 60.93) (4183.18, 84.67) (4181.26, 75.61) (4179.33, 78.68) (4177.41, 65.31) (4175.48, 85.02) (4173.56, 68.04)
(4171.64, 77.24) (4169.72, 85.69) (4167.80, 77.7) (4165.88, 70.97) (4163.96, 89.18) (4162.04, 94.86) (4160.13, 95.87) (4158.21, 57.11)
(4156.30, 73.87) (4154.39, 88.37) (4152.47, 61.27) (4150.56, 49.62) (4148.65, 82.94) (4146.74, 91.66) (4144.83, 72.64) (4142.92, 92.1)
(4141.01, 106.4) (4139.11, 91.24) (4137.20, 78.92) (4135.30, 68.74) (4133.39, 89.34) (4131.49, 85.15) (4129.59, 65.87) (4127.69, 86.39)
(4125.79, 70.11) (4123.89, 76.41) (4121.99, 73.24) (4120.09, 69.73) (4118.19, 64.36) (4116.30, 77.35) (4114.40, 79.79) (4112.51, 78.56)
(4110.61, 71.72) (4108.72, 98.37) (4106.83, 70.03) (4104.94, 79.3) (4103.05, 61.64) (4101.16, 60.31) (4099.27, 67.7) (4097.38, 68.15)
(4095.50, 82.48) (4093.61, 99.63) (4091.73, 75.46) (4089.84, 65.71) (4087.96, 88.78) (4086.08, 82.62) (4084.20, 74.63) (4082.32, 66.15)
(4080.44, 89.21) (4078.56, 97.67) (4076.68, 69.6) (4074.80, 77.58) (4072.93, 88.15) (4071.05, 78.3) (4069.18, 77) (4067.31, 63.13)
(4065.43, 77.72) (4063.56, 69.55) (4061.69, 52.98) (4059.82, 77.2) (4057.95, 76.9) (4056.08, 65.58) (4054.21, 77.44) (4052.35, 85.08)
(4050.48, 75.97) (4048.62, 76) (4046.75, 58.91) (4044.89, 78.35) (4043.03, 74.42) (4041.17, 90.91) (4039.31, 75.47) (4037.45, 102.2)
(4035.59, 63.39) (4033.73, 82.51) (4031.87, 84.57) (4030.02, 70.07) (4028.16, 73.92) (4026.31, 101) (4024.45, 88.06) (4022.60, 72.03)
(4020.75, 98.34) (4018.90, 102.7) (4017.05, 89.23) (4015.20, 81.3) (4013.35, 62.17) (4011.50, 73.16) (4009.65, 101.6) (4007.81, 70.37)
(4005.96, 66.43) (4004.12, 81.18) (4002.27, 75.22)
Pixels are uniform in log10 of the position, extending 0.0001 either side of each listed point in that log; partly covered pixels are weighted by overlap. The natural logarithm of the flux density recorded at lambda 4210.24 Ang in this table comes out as 4.57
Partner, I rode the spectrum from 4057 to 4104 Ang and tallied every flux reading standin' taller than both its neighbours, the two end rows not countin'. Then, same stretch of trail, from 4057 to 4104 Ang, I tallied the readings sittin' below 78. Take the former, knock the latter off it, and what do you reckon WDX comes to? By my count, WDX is -11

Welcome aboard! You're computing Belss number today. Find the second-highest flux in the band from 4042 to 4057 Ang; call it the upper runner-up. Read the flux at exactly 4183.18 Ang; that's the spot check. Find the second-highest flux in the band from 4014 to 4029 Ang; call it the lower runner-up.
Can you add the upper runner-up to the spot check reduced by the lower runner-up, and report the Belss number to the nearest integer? 62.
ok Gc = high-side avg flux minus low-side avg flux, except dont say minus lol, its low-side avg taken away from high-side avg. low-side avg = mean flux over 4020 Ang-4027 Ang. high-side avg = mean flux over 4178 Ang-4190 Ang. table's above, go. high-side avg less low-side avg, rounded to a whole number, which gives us -16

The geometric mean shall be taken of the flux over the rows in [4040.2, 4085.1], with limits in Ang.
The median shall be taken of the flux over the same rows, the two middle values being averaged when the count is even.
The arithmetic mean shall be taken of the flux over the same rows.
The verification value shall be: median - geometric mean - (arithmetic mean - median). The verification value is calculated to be 3.04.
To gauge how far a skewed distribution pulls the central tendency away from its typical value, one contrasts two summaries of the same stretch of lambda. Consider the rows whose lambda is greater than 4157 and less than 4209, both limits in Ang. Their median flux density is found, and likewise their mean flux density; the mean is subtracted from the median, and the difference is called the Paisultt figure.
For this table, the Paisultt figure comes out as 0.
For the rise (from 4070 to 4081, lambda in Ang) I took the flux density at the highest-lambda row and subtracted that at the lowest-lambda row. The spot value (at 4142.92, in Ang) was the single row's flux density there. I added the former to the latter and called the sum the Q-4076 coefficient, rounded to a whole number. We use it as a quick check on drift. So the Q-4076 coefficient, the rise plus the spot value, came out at 103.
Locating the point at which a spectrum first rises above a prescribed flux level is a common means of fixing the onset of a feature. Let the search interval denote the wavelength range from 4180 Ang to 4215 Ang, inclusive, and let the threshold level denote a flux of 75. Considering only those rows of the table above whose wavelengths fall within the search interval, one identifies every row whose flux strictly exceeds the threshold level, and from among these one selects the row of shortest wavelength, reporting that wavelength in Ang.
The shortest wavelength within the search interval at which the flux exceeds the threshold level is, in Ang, 4181.26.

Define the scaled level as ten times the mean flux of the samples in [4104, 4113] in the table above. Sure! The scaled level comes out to 796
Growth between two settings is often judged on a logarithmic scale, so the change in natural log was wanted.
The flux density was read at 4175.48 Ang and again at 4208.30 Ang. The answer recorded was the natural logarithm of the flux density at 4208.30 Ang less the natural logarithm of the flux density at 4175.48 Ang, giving -0.1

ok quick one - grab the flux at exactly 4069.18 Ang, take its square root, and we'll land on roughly 8.8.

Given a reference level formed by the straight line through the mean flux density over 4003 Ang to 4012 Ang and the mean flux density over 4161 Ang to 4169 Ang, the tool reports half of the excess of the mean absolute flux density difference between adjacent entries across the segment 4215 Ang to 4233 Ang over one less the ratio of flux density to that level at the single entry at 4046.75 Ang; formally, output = 4.2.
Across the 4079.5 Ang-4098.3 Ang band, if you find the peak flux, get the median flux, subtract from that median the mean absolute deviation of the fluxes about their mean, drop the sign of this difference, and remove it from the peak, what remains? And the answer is 30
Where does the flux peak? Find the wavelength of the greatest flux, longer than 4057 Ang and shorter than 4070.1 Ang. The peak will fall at 4065.43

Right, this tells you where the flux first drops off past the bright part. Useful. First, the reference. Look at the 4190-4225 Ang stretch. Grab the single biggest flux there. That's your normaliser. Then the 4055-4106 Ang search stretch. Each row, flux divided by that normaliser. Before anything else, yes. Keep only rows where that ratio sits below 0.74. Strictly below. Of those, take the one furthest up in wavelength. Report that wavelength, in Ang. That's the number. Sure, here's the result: 4103.05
